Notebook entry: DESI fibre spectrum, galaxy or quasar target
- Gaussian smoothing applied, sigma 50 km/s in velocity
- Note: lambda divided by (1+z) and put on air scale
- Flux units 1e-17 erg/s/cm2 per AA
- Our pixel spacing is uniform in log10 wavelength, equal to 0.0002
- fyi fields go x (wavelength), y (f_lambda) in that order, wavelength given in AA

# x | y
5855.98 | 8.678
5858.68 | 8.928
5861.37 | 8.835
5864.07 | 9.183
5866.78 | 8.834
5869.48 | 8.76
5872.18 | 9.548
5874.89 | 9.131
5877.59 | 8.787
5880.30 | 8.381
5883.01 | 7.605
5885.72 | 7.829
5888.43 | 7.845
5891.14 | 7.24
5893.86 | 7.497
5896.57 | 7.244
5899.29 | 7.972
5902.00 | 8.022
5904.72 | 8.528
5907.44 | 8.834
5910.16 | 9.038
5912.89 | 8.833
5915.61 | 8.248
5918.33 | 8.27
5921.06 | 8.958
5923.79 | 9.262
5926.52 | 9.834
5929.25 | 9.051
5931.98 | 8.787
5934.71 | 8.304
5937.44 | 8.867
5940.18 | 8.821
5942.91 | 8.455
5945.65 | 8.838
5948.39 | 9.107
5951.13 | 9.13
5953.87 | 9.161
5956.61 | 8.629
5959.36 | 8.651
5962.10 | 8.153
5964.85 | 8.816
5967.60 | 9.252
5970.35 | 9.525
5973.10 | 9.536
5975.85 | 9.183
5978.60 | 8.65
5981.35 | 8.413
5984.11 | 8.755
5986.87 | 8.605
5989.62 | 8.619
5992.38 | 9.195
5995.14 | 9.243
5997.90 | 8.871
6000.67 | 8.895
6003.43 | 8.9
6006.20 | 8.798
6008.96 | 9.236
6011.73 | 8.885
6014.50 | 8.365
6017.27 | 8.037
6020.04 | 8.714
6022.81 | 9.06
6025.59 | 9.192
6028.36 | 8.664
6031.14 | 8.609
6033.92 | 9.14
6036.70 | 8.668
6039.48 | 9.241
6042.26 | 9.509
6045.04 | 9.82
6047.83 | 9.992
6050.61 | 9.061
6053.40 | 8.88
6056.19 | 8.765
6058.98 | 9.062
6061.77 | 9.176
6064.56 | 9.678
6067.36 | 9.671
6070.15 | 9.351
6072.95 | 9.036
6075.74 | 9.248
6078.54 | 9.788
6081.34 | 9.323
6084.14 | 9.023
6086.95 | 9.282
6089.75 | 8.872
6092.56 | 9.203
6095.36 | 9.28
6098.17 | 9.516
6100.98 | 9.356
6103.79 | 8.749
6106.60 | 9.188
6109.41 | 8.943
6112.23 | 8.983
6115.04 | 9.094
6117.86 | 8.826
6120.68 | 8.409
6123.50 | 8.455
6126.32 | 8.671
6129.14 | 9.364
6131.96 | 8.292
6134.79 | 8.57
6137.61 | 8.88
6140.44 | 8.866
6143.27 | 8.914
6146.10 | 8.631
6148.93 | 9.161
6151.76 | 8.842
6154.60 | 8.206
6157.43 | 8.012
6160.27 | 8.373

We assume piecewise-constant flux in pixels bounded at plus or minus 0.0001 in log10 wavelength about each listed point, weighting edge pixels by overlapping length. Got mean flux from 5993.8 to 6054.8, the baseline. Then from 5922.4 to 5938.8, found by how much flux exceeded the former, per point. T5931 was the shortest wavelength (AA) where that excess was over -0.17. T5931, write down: 5923.79 AA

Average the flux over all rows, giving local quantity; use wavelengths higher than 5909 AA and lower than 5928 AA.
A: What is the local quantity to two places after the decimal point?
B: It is 8.92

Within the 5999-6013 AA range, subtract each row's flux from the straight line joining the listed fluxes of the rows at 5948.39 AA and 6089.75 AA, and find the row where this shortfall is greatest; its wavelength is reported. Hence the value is 6006.20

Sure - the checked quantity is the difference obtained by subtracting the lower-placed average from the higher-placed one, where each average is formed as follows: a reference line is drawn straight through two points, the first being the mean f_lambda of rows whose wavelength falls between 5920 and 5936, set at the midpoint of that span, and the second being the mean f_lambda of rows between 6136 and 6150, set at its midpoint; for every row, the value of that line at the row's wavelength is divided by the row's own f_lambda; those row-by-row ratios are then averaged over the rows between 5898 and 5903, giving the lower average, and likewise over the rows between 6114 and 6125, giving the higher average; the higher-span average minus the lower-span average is -0.11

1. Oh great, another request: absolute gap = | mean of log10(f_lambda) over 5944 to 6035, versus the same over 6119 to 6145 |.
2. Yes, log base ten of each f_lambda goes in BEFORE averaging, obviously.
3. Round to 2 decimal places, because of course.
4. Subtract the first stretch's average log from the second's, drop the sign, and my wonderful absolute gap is 0.01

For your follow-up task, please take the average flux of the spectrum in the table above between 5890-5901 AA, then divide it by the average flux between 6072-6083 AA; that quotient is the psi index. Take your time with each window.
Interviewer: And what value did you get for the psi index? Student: 0.80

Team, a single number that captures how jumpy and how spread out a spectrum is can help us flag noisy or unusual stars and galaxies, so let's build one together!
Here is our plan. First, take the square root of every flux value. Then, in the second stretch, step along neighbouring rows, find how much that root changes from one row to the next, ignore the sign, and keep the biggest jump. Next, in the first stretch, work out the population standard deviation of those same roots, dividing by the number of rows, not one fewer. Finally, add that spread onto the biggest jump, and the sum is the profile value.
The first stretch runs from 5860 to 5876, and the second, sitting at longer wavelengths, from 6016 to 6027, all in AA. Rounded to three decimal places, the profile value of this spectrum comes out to 0.162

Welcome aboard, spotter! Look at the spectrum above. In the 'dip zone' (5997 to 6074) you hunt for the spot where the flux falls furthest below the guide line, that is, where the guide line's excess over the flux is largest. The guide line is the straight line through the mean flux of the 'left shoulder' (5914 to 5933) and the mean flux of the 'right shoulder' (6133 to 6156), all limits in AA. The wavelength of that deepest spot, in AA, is 6017.27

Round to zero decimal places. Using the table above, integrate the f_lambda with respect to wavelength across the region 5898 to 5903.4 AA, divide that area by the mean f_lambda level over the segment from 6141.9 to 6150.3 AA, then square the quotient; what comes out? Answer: 24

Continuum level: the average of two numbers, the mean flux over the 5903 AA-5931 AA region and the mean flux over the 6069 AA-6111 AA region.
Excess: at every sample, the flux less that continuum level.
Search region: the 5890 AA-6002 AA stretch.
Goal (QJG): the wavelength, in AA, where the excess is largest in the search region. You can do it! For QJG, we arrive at 5926.52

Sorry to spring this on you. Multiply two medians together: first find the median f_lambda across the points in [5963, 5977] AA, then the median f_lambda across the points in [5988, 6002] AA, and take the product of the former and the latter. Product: 82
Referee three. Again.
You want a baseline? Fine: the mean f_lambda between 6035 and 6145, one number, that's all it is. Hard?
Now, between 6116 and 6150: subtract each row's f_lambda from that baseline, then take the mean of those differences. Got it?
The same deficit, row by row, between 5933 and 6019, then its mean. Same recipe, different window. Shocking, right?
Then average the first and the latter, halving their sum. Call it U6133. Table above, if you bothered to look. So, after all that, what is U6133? 0.31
